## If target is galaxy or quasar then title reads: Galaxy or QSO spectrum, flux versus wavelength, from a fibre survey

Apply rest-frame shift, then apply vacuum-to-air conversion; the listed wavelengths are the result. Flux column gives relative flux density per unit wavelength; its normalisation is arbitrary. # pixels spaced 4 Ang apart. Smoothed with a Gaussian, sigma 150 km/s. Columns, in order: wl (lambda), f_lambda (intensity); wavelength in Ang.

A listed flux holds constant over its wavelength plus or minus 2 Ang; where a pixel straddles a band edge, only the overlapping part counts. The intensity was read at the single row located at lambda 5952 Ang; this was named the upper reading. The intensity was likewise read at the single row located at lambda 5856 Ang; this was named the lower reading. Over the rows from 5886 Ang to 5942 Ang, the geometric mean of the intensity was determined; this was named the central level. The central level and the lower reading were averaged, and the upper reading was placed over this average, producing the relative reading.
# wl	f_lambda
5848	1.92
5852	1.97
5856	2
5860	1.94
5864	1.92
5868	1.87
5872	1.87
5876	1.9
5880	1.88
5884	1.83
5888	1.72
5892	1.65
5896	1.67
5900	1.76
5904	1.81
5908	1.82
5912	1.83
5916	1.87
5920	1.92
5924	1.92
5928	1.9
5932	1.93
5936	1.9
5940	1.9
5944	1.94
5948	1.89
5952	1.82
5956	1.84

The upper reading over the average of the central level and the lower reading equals 0.95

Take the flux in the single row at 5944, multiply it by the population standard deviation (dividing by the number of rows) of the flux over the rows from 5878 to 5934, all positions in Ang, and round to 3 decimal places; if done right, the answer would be 0.172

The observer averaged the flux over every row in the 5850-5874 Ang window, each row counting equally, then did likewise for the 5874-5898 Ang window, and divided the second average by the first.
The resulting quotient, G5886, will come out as 0.92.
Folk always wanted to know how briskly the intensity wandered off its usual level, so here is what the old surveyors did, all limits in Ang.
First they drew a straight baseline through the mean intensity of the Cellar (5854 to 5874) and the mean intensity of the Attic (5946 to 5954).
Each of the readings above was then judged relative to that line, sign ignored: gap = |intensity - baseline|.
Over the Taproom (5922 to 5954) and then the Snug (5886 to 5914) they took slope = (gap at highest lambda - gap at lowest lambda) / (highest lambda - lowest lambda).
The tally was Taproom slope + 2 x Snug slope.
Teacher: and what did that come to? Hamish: -0.011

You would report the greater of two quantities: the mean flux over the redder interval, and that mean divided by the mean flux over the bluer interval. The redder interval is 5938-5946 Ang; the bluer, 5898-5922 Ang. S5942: 1.92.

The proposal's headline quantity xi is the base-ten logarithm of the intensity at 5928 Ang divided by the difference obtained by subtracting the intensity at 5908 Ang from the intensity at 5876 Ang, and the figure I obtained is 1.4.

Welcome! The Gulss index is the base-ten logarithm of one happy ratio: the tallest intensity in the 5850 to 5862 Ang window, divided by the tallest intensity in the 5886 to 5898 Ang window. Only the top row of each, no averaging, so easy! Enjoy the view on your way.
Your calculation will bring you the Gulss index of 0.066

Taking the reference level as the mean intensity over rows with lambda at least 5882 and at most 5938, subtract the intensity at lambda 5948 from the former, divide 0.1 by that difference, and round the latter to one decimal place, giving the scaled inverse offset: -1.5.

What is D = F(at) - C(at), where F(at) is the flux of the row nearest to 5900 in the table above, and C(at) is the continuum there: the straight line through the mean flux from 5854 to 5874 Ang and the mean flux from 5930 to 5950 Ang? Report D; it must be -0.16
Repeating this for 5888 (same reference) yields -0.20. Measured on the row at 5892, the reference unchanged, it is -0.27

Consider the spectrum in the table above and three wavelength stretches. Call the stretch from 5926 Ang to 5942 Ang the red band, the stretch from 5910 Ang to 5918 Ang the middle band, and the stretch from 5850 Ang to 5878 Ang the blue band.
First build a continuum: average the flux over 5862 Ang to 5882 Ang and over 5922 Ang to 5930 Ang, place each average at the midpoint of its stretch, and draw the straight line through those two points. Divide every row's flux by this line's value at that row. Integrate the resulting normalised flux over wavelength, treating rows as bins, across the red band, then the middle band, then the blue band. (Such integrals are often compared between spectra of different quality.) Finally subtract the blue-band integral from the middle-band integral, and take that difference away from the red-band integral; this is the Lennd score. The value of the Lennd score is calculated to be 37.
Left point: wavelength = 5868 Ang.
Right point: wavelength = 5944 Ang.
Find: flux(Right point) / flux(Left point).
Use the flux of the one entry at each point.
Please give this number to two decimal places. 1.04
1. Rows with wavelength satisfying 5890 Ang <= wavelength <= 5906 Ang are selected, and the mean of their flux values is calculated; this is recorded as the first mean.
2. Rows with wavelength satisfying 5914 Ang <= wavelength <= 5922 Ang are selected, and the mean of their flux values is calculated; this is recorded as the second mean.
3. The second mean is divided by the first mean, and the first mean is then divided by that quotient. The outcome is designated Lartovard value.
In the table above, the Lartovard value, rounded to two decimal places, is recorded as 1.57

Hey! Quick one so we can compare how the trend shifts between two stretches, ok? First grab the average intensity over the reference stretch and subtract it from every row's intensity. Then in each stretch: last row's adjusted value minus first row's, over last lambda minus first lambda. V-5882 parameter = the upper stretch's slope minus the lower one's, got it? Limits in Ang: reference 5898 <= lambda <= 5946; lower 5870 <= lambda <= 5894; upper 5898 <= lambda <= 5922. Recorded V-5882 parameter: 0.019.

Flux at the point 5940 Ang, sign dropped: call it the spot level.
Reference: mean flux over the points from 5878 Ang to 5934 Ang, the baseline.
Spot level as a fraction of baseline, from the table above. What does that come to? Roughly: 1.04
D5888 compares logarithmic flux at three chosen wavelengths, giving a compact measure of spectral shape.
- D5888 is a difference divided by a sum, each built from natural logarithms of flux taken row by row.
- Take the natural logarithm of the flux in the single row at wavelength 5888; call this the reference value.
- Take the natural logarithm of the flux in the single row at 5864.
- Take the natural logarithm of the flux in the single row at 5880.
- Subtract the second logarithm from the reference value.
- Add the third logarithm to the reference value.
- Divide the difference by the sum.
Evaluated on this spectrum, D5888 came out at -0.094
